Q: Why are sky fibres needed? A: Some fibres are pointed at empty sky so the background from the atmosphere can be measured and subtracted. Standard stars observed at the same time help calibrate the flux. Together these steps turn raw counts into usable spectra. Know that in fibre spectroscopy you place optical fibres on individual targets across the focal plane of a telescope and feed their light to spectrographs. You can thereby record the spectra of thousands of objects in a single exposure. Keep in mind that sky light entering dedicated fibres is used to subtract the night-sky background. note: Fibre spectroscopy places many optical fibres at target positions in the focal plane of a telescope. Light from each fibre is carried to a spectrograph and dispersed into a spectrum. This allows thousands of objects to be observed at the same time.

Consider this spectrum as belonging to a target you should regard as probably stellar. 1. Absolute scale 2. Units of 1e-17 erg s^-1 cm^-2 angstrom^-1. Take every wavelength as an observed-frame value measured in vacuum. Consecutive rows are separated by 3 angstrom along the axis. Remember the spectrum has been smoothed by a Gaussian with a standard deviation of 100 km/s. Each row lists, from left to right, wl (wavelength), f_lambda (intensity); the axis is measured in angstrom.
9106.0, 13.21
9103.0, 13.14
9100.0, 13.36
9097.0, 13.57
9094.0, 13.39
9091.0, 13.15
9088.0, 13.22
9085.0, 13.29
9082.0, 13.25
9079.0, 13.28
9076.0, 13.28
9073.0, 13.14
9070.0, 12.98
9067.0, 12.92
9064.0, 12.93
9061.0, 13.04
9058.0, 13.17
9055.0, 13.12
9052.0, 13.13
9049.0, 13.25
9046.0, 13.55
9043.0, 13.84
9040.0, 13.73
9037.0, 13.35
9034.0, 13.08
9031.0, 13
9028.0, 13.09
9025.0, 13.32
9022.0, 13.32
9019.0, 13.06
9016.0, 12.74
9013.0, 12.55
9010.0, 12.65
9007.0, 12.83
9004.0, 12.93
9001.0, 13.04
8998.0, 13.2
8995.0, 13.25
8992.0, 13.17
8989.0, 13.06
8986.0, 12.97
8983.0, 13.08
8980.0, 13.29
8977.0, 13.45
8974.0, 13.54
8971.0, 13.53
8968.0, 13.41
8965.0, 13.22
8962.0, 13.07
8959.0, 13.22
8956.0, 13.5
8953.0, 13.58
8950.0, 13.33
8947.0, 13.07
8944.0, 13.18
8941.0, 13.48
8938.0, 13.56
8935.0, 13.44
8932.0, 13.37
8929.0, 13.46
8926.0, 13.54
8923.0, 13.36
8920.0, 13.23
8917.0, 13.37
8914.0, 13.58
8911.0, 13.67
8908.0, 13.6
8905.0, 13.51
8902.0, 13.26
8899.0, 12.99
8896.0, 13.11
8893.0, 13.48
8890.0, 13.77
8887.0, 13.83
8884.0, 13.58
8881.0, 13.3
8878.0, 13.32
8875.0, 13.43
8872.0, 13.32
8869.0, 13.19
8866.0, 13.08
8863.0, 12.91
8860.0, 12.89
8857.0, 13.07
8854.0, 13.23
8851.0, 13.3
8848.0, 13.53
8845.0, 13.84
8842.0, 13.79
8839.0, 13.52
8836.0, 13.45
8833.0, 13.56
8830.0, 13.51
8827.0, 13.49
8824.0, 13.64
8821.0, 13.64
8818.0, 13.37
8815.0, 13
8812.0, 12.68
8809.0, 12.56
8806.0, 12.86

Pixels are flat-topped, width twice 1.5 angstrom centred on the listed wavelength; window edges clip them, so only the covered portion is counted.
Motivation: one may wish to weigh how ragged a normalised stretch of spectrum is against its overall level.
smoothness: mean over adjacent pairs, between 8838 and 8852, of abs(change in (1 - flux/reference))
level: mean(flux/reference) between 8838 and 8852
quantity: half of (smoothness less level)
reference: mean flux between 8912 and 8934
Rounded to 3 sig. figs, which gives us -0.499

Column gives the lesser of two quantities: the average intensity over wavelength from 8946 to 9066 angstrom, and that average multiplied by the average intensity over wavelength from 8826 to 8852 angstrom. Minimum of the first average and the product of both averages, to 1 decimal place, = 13.2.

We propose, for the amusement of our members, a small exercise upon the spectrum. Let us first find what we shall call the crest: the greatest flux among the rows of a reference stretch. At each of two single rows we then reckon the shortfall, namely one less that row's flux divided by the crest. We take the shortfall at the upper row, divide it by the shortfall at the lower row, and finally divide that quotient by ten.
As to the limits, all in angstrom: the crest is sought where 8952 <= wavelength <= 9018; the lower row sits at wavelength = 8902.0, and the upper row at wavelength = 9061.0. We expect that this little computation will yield 0.17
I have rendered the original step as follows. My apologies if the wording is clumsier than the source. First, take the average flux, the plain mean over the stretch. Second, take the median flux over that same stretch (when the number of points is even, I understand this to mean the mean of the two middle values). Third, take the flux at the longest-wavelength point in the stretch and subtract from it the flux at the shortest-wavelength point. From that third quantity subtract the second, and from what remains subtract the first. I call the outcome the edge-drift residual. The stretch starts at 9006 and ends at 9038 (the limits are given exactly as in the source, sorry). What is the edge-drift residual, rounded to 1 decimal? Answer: -25.5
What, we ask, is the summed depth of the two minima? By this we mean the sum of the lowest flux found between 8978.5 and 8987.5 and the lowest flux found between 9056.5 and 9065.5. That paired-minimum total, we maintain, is 25.9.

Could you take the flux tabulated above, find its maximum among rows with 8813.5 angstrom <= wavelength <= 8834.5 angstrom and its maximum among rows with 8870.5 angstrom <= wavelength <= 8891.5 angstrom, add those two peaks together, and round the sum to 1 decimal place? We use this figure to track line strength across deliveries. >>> 27.5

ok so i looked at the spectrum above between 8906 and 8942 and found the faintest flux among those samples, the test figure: 13.23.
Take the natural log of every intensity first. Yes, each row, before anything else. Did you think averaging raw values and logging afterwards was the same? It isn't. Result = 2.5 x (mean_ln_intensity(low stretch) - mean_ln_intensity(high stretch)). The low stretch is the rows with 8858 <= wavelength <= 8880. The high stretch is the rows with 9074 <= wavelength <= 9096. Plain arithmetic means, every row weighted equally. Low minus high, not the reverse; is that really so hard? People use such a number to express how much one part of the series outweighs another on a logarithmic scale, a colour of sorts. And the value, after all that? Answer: -0.020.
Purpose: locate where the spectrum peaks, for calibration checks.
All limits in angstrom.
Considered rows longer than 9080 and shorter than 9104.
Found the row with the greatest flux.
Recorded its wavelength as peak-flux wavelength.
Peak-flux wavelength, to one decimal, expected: 9097.0 angstrom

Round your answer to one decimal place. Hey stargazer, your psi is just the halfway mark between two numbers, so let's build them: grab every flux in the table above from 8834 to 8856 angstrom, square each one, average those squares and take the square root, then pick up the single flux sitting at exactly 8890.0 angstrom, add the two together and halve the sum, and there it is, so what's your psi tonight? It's 13.6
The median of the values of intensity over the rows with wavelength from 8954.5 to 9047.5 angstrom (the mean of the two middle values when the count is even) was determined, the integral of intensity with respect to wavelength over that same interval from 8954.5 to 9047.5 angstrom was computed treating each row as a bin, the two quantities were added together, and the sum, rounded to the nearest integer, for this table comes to 1240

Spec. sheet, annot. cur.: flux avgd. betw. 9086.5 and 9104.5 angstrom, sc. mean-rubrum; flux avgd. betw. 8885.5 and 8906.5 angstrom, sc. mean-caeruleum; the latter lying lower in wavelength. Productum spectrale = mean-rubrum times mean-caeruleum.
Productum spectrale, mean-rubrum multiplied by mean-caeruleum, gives 179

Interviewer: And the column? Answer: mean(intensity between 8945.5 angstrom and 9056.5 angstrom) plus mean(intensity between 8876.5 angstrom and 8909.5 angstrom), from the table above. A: 26.6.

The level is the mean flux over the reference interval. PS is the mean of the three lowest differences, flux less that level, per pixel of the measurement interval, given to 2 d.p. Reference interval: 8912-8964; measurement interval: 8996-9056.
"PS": -0.73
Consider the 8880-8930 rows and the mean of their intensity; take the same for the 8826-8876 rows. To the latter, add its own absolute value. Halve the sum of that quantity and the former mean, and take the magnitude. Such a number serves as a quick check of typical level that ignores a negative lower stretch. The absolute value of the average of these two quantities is 20.1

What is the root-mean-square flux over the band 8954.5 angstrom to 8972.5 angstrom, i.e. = 13.3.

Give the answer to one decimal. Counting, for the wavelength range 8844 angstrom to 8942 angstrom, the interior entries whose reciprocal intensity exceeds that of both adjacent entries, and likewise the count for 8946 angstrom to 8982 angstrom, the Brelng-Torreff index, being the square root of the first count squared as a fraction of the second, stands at 5.0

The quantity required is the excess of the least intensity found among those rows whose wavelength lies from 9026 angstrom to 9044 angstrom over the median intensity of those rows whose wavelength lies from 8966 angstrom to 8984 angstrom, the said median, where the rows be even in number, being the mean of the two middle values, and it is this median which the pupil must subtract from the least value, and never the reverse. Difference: -0.43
